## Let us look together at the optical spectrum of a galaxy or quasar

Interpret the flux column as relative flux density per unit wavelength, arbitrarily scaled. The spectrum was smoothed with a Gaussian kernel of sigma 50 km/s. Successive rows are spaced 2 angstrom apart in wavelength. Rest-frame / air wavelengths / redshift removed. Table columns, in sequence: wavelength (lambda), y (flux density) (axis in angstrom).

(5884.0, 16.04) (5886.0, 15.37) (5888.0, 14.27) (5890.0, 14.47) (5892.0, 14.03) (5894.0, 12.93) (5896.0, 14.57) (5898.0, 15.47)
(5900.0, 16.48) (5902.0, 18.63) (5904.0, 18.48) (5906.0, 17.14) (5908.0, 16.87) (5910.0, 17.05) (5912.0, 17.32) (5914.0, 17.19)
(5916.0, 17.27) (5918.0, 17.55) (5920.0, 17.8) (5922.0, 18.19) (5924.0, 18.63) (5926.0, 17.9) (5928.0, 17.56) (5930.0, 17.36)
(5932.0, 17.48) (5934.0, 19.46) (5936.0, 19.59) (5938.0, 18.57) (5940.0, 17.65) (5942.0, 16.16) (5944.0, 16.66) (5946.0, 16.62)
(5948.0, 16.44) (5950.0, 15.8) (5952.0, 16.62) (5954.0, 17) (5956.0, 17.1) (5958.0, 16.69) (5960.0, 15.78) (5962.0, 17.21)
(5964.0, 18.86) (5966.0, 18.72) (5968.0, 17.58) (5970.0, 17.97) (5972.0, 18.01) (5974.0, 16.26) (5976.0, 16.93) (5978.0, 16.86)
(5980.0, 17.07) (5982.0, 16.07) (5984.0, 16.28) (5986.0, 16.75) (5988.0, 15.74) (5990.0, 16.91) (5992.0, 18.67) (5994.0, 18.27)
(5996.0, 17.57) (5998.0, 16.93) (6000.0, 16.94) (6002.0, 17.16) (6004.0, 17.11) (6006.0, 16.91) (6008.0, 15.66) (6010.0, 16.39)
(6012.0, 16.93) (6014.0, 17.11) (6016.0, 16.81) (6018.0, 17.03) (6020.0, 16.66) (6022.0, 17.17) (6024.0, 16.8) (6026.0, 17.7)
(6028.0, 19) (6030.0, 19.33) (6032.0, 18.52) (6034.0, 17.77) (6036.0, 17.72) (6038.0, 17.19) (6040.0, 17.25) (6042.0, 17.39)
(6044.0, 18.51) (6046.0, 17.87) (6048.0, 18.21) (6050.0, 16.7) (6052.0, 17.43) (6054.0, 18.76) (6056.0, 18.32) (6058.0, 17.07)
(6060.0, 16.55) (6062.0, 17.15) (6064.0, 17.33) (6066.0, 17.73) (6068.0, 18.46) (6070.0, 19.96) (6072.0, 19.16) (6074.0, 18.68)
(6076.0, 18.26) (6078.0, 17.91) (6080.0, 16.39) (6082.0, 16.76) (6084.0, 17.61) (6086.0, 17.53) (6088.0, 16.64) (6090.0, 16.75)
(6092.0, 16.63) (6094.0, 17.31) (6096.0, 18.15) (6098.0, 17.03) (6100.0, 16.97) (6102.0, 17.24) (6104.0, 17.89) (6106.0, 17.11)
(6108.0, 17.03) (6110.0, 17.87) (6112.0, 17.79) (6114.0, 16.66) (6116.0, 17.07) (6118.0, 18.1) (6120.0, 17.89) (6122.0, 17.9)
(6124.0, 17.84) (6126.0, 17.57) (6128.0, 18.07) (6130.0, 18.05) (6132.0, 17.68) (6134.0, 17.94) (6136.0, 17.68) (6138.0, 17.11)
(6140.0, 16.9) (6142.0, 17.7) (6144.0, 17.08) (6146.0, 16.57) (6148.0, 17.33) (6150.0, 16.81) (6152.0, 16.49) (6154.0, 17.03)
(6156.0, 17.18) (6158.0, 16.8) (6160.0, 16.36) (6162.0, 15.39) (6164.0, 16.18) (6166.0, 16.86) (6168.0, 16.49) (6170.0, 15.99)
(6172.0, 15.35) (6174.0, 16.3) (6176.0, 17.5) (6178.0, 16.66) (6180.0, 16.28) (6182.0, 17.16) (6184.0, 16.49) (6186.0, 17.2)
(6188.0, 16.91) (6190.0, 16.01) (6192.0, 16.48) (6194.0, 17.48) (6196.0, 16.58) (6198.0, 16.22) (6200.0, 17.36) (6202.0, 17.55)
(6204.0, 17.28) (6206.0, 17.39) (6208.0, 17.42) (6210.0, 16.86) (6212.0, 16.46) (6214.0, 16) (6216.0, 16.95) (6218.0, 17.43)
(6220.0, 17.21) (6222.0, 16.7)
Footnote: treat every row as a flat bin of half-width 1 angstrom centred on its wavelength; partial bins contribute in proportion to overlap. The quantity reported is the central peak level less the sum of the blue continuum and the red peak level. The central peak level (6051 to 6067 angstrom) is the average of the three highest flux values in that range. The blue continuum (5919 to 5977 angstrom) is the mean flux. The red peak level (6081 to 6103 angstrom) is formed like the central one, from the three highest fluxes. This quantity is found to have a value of -17.0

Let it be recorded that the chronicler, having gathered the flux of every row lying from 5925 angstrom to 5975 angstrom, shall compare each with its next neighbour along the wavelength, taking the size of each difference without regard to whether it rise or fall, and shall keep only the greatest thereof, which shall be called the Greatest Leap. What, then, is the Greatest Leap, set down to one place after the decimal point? 2.0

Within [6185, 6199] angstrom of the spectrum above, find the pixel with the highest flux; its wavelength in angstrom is 6194.0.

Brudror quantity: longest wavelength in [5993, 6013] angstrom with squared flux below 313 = 6012.0 angstrom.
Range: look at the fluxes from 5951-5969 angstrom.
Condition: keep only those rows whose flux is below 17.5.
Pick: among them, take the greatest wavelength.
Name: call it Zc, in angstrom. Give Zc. 5962.0 angstrom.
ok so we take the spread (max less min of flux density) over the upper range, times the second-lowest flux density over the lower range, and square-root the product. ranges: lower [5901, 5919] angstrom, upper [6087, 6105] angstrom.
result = 5.09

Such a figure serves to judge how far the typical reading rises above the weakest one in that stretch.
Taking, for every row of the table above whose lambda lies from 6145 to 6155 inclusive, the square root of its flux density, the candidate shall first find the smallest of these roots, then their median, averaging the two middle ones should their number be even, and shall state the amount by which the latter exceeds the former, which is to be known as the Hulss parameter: 0.04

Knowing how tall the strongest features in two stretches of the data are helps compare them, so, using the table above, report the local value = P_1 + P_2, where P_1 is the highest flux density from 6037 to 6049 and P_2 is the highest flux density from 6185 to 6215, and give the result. 36.1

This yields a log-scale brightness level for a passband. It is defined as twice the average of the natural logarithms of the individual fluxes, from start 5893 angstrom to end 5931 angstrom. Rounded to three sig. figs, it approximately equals 5.67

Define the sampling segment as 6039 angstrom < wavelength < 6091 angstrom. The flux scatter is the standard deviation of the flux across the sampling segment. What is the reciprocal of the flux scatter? 1.1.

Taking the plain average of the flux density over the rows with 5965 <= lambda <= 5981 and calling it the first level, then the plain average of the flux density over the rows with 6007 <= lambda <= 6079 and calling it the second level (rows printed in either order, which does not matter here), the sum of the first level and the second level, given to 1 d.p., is 35.1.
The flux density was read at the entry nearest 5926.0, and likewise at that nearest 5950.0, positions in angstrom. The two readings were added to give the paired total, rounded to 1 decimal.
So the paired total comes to 33.7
